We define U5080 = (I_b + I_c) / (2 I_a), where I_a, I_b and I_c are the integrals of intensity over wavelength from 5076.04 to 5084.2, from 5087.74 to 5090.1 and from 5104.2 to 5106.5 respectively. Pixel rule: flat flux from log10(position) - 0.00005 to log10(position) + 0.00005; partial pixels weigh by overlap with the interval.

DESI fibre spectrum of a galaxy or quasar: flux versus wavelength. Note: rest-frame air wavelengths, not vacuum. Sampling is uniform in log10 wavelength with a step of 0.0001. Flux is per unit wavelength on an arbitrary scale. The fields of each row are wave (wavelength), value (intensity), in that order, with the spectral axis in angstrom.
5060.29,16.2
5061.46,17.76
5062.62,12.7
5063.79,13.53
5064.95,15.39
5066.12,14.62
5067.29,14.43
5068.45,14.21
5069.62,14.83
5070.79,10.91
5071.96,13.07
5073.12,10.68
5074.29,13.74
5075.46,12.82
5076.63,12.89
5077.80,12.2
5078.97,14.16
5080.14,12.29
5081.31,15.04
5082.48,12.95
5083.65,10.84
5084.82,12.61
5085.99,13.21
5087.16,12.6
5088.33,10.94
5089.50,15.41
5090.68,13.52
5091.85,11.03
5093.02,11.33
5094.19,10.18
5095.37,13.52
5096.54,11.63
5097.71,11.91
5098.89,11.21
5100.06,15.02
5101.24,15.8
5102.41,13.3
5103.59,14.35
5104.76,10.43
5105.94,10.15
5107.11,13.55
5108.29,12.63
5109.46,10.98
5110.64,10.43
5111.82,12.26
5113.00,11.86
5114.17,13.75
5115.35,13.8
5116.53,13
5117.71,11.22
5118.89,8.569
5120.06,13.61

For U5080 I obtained 0.26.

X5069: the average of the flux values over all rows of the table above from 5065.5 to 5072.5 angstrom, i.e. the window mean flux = 13.7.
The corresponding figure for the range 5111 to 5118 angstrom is 12.6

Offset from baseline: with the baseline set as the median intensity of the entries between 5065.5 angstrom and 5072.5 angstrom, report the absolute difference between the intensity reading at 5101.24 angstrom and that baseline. 1.5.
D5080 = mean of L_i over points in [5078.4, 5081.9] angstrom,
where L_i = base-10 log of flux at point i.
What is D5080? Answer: 1.139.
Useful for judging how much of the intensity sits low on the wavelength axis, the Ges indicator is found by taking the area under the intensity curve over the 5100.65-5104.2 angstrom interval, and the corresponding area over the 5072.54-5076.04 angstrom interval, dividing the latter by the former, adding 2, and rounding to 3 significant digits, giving 2.85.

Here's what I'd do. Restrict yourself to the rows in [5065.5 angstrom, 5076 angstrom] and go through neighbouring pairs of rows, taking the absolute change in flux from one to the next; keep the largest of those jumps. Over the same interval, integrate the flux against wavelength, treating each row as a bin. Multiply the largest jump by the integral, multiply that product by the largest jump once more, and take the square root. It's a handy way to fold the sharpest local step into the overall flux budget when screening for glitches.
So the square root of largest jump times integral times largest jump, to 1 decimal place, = 46.3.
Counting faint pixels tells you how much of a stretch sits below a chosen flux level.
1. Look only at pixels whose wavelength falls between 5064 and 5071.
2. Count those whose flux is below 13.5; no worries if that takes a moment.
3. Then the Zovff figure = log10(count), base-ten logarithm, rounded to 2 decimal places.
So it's 0.00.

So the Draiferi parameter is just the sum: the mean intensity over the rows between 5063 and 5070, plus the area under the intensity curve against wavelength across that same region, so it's 116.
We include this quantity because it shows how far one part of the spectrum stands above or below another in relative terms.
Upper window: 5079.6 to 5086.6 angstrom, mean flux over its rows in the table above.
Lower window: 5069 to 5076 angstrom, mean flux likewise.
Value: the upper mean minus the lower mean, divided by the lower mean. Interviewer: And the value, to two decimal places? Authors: 0.01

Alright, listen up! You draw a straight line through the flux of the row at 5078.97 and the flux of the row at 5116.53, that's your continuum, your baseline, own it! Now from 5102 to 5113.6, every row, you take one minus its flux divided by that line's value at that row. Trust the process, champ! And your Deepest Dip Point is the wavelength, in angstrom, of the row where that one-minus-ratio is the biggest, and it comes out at 5105.94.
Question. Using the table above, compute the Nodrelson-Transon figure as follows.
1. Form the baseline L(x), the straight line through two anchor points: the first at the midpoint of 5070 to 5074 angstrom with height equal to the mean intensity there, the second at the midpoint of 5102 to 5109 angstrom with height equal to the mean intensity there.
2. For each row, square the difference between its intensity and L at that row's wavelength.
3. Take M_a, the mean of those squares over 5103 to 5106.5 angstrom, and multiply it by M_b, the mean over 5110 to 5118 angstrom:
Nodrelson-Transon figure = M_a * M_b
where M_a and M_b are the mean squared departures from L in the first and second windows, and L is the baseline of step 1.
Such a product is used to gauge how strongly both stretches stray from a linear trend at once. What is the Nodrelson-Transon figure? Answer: 6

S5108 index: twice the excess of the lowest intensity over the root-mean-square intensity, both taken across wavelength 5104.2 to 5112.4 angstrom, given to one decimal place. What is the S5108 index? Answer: -2.8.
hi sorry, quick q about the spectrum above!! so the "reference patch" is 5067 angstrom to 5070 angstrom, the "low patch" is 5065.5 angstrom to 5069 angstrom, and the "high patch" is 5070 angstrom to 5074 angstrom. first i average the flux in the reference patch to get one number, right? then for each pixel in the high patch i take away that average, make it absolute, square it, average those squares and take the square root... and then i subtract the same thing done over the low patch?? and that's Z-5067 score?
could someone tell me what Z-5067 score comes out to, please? 2.9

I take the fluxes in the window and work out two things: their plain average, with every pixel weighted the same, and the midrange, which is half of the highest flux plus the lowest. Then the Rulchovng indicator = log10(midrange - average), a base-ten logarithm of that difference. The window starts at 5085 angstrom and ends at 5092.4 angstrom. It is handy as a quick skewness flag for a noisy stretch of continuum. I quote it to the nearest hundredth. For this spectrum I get -0.41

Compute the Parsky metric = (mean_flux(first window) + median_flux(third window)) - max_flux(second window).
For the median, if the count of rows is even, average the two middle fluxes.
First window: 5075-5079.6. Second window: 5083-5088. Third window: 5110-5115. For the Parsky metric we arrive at 11.9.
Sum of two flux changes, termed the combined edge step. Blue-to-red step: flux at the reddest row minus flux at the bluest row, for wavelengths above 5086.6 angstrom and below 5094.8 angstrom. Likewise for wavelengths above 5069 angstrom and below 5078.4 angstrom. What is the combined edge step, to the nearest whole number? -5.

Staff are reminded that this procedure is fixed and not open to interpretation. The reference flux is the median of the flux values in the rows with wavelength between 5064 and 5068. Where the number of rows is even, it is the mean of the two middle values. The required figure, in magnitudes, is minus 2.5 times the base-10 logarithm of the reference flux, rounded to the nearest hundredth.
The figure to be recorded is -2.91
